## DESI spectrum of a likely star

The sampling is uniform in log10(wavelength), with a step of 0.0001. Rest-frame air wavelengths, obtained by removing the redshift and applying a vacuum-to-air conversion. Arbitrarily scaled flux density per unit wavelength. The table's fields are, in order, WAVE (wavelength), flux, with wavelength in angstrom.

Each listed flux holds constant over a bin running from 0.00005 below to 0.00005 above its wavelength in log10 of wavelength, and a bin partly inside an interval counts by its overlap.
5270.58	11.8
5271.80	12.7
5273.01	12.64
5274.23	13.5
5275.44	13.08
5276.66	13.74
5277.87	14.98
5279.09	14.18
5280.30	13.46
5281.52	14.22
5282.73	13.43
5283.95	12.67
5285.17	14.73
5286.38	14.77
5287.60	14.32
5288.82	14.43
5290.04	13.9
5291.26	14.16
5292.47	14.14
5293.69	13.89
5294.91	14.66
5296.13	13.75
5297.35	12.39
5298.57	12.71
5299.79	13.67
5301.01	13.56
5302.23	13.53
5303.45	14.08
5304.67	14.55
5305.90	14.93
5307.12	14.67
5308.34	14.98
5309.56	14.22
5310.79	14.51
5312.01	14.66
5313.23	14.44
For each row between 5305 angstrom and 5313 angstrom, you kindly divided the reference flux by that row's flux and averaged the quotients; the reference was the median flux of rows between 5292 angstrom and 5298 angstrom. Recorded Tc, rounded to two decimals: 0.95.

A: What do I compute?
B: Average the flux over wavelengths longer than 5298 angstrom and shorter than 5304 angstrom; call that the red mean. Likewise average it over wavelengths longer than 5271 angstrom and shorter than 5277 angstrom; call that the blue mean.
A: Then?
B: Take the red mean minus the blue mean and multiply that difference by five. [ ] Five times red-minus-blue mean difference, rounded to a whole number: 2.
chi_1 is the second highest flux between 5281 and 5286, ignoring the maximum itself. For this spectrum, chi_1 14.22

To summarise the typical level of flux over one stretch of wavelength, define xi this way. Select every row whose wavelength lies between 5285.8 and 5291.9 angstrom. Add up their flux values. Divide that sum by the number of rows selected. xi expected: 14.3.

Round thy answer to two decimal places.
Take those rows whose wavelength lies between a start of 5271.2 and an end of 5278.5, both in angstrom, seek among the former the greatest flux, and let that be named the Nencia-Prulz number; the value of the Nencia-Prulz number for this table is 14.98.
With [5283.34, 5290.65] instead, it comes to 14.77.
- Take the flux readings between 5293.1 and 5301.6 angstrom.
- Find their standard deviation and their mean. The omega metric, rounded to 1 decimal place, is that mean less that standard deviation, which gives 12.8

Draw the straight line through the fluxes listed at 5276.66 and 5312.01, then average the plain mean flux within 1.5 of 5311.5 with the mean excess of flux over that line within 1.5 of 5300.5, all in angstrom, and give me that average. 6.9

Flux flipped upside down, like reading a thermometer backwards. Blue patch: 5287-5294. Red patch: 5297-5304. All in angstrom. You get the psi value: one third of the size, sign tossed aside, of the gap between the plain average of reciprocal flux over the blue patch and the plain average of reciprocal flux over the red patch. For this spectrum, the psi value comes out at 0.0015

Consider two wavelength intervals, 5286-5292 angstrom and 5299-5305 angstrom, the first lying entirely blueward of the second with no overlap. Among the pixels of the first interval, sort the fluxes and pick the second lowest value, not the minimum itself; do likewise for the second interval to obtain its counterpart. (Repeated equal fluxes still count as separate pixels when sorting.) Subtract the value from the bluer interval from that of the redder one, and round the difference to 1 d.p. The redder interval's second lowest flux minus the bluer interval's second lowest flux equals -0.6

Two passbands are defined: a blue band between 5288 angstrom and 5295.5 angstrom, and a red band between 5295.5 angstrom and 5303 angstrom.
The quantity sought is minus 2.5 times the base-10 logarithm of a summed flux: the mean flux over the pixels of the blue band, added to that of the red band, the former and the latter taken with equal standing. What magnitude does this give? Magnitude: -3.60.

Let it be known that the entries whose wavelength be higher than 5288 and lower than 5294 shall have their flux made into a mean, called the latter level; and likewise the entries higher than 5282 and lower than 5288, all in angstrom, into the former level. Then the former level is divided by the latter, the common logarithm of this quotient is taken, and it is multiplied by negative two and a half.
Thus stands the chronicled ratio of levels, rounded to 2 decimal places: 0.01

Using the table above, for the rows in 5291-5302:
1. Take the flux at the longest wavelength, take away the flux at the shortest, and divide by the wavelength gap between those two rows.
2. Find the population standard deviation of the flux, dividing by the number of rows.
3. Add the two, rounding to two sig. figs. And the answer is 0.61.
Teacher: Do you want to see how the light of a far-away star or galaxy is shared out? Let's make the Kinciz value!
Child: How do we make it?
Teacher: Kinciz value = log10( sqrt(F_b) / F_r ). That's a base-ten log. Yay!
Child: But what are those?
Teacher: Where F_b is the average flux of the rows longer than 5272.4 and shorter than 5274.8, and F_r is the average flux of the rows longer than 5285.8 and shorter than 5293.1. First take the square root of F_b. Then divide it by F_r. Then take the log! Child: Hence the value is -0.60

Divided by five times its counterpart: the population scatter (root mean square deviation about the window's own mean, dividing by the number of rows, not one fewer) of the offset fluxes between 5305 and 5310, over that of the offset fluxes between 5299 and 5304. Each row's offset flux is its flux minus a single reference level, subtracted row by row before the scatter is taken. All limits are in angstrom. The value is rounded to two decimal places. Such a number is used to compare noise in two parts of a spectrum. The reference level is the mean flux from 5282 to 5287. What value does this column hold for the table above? 0.27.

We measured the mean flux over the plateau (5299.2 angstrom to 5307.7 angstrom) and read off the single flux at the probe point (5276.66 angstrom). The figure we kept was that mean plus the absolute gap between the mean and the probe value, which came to 14.5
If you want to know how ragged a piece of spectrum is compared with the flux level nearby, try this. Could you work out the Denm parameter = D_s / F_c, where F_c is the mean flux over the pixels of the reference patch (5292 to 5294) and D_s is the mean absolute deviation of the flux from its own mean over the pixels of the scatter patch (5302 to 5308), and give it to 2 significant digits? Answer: 0.031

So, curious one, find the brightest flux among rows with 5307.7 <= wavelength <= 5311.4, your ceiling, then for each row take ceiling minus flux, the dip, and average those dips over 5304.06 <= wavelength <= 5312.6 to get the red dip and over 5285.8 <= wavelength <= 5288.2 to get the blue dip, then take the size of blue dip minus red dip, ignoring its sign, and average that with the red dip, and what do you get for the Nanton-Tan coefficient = 0.22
